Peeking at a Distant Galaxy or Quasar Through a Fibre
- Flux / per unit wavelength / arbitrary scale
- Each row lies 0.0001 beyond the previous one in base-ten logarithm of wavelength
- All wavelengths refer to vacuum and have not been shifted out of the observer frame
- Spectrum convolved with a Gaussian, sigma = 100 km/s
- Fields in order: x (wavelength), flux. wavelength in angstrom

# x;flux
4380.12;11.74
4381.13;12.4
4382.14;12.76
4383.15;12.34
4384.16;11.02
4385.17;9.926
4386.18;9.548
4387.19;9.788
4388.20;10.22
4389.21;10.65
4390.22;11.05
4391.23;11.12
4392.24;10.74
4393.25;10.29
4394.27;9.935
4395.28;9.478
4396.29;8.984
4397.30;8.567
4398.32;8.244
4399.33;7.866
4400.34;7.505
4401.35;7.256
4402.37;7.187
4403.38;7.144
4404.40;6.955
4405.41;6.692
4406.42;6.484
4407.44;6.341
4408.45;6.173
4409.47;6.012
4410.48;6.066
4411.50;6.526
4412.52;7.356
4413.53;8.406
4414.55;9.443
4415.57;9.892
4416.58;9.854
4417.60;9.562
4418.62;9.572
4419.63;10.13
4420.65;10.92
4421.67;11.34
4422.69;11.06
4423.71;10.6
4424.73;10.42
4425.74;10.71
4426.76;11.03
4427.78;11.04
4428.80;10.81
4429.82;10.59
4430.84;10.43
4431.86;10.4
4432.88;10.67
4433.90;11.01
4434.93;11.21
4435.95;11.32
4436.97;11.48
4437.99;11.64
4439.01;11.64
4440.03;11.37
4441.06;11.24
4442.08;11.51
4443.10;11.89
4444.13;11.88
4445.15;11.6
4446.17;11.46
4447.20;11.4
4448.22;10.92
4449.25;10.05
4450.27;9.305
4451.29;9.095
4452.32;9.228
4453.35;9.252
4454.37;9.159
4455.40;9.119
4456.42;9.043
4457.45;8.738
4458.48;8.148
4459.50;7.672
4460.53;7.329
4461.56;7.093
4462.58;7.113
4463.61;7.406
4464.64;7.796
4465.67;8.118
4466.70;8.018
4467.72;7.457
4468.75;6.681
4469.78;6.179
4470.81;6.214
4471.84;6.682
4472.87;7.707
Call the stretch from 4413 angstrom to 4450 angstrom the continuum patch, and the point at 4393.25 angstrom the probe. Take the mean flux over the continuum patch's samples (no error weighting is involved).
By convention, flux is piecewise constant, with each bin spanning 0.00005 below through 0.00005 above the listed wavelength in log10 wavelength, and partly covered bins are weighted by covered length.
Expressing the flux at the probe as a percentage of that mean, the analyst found 95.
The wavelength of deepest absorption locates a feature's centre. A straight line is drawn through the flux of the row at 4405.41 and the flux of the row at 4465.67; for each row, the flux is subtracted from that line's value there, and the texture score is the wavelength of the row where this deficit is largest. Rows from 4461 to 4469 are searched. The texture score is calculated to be 4468.75 angstrom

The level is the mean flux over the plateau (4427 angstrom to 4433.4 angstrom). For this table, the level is 10.7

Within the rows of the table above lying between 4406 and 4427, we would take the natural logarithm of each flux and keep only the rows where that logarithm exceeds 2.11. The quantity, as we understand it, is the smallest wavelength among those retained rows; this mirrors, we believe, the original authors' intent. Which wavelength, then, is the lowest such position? 4413.53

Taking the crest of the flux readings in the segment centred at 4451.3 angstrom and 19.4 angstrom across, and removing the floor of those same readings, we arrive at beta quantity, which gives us 5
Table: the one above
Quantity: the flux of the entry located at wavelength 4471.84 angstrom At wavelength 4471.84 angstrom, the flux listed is 6.682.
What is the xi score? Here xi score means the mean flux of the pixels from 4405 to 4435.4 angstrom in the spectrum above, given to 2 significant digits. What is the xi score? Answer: 9.4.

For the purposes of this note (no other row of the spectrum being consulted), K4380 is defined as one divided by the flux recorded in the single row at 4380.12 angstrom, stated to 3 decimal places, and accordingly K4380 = 0.085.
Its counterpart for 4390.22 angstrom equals 0.090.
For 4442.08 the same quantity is 0.087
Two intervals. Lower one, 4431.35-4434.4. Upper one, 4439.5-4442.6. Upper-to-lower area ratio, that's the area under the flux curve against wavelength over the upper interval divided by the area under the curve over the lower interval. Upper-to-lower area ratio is 1.1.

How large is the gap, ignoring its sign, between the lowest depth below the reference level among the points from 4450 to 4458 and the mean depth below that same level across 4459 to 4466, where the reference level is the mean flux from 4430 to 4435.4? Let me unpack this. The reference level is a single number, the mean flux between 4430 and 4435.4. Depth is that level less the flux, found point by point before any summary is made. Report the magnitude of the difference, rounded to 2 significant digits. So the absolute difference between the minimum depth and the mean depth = 1.8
